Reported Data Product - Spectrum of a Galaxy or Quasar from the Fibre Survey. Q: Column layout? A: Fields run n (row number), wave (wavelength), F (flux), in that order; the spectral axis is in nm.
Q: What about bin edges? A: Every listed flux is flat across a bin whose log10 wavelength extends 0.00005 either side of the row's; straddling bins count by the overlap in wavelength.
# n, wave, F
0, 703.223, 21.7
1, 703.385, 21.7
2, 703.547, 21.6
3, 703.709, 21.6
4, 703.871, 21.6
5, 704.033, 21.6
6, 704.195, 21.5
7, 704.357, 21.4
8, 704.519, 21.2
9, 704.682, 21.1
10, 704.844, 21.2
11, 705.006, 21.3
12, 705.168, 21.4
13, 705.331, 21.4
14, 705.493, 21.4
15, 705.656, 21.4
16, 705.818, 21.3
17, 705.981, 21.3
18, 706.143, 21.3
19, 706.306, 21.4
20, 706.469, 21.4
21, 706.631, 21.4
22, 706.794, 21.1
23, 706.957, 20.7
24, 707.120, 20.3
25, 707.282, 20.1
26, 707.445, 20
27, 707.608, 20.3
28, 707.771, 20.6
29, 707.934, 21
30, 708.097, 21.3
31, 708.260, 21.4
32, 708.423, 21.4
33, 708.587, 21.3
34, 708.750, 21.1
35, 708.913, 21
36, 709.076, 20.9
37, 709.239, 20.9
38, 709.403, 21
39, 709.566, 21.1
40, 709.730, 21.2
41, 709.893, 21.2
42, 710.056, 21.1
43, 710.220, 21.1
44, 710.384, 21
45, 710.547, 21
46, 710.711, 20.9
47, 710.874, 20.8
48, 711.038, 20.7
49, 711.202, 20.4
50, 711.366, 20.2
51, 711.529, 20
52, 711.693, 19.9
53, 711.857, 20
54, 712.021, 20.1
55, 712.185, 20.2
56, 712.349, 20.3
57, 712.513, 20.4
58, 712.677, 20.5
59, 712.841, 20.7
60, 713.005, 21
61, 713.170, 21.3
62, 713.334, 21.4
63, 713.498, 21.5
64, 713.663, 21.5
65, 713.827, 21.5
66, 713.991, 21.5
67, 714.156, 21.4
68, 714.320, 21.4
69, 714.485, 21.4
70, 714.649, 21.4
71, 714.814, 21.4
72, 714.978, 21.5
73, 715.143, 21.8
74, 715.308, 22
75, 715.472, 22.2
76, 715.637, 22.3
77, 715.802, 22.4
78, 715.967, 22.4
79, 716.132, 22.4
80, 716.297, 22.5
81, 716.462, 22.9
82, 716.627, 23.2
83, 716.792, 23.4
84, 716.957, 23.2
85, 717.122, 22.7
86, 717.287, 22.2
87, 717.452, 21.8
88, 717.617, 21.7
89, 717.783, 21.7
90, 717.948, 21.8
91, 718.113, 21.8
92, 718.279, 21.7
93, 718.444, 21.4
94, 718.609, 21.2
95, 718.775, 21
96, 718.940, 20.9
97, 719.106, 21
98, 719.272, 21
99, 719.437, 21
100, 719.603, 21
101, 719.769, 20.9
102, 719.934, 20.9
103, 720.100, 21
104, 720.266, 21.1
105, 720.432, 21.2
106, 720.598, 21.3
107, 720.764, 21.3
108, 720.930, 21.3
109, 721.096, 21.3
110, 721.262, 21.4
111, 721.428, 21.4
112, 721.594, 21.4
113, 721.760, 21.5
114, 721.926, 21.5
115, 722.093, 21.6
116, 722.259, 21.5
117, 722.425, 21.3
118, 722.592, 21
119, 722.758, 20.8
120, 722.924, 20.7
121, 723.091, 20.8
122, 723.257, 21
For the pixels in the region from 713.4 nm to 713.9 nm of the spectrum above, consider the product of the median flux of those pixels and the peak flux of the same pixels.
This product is 462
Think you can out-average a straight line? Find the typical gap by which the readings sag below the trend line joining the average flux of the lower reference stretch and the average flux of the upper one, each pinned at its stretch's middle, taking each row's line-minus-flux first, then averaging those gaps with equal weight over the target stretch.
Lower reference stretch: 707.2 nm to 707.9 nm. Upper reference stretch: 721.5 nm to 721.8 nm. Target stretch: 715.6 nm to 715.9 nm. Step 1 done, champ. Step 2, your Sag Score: -1.4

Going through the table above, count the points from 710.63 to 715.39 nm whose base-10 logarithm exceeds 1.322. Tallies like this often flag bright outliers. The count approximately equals 15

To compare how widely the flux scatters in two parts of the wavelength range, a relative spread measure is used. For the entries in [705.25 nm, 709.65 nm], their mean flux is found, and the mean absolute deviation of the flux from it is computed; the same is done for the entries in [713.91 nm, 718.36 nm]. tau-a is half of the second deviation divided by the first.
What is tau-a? 0.8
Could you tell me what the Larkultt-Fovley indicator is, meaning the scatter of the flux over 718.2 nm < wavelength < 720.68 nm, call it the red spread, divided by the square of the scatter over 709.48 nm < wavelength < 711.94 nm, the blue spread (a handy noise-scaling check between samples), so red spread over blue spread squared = 1.0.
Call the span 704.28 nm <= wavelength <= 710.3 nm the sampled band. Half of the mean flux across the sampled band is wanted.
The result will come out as 10.5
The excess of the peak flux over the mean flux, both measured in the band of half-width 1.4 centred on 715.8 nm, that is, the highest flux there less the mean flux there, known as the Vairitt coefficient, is 1.1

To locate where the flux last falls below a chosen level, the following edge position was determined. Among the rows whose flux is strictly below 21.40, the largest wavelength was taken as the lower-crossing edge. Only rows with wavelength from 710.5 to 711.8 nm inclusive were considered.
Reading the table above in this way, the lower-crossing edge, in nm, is 711.693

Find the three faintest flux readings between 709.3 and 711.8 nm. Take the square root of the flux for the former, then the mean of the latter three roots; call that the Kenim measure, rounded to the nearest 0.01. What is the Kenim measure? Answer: 4.48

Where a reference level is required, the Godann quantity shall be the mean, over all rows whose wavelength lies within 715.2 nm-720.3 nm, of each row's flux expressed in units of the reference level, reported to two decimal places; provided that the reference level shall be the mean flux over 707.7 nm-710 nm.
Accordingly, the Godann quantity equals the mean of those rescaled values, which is 1.03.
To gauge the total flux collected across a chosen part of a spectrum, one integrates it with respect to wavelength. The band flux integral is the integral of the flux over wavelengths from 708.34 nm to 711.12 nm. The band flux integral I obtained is 58.5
